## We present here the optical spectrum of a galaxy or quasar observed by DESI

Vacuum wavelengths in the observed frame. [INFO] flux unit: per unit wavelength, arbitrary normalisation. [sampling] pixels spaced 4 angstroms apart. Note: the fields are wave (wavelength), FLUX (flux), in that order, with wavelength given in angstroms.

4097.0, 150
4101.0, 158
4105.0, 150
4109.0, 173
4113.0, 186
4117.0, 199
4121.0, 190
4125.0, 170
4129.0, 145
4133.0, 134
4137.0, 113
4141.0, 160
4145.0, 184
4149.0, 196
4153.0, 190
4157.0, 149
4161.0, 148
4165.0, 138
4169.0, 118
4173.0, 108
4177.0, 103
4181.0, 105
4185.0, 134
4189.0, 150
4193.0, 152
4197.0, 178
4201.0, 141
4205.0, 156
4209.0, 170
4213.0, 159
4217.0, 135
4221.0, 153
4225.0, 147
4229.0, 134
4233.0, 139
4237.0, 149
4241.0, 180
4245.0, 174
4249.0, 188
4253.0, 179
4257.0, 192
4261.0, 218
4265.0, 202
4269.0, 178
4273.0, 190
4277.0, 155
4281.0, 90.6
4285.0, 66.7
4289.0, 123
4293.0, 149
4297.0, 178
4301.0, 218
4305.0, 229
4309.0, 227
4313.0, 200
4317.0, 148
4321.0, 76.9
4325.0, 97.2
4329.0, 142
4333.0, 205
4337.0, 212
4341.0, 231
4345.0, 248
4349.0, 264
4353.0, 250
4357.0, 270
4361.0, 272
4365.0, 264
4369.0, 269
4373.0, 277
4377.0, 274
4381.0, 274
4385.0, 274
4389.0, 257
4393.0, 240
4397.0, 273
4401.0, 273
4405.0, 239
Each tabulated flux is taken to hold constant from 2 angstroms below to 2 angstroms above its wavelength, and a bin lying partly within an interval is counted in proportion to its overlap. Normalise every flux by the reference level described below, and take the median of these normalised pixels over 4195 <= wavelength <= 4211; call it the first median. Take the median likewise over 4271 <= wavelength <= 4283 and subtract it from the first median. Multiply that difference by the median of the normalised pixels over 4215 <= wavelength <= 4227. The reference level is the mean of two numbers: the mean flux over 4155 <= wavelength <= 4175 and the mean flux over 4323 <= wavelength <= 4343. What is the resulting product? 0.05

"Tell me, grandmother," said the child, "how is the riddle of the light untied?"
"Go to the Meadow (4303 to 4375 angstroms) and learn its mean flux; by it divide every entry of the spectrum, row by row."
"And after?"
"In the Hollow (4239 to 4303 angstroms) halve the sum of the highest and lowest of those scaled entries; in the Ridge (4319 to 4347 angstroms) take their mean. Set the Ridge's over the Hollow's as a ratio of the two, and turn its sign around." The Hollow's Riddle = -1.22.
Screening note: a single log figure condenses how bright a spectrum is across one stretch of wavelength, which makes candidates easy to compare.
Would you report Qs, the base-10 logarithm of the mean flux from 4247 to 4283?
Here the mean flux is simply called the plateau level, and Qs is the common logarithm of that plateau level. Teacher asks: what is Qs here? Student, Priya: 2.25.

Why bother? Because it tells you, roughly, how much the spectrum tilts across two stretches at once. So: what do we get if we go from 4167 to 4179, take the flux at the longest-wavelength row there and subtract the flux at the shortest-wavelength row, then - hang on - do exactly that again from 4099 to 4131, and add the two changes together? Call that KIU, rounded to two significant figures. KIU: -28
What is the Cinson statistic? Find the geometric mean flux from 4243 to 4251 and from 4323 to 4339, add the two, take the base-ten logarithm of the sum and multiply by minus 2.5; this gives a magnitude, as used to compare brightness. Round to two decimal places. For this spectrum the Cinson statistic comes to -6.32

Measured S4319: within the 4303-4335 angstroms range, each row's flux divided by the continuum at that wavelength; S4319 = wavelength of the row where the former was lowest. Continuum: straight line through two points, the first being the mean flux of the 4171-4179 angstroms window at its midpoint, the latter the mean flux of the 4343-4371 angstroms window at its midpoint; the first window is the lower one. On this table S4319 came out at 4321.0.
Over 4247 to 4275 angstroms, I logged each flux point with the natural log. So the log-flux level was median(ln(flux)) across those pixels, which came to 5.25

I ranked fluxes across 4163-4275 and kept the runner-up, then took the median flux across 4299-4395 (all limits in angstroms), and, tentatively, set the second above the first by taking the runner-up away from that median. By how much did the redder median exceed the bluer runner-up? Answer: 42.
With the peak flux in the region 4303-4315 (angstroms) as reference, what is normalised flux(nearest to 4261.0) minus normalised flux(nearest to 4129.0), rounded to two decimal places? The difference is 0.32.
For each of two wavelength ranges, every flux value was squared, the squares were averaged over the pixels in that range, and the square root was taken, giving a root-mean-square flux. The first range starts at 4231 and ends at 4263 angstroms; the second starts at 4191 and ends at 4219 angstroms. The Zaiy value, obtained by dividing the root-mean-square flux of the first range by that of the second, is 1.1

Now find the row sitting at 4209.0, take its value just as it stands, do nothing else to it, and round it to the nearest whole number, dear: 170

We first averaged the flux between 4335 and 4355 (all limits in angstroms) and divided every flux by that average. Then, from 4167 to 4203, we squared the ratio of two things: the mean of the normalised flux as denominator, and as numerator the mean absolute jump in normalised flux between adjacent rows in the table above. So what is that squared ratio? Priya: 0.014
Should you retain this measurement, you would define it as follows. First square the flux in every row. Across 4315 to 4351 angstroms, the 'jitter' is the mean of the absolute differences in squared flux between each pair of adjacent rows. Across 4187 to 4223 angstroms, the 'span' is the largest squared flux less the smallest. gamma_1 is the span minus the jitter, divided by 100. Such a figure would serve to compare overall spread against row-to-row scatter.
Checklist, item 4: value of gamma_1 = 35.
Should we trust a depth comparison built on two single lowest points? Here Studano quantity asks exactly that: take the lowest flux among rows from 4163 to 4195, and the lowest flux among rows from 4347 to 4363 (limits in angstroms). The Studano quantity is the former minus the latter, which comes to -147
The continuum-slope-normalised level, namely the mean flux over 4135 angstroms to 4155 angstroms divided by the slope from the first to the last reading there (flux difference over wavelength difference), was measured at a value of 35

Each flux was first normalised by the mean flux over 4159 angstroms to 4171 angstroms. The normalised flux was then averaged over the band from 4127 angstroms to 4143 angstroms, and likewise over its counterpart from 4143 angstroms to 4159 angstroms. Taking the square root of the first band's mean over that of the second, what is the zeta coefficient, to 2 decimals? 0.88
